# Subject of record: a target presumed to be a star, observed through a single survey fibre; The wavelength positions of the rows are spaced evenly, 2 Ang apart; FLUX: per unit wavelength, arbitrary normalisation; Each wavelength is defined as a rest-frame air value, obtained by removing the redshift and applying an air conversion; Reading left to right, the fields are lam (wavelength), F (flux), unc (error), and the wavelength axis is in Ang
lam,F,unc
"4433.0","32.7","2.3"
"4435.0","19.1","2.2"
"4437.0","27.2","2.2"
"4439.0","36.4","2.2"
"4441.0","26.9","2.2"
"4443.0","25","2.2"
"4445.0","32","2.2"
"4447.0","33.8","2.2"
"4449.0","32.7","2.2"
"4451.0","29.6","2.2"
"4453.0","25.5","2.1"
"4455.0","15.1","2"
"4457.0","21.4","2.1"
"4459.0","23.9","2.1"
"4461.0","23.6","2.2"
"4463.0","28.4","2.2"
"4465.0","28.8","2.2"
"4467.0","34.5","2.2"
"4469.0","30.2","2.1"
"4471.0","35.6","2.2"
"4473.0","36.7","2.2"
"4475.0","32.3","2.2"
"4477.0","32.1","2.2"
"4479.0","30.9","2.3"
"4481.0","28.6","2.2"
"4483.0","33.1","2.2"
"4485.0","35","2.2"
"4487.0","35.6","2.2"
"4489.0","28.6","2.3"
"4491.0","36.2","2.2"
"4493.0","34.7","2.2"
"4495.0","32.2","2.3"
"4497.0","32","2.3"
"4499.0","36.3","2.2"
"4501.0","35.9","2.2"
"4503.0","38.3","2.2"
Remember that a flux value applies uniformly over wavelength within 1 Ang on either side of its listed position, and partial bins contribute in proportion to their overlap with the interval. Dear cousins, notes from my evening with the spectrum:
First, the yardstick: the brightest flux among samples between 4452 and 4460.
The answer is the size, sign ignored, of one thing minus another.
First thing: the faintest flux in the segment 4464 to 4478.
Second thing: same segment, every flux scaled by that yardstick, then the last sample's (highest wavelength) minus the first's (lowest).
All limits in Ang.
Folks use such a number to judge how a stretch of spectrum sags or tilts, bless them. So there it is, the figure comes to 28.7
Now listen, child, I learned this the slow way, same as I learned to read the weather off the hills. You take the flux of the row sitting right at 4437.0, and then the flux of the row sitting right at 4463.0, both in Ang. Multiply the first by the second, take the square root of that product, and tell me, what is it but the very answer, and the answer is 28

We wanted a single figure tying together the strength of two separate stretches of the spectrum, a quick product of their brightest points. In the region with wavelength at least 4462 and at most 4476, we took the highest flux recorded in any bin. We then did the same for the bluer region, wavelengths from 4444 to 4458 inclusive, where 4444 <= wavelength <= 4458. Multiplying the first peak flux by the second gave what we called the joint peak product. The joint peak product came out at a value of 1240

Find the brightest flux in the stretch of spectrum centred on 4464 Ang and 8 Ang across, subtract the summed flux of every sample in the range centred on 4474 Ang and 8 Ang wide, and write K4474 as -102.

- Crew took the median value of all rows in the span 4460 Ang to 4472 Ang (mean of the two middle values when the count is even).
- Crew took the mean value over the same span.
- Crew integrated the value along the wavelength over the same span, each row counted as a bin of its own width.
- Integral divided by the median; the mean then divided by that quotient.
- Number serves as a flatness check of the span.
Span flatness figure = 2.46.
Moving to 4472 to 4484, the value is 2.68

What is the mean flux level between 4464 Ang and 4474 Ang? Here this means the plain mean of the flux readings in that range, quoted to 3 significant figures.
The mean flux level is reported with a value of 33.2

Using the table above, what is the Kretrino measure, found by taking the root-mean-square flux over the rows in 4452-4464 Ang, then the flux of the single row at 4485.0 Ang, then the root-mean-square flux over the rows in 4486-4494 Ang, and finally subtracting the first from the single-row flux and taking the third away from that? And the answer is -22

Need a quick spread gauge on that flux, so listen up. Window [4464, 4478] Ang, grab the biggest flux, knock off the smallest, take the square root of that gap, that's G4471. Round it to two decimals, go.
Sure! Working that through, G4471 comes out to 2.81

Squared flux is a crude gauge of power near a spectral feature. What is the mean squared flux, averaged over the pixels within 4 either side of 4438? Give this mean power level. 788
